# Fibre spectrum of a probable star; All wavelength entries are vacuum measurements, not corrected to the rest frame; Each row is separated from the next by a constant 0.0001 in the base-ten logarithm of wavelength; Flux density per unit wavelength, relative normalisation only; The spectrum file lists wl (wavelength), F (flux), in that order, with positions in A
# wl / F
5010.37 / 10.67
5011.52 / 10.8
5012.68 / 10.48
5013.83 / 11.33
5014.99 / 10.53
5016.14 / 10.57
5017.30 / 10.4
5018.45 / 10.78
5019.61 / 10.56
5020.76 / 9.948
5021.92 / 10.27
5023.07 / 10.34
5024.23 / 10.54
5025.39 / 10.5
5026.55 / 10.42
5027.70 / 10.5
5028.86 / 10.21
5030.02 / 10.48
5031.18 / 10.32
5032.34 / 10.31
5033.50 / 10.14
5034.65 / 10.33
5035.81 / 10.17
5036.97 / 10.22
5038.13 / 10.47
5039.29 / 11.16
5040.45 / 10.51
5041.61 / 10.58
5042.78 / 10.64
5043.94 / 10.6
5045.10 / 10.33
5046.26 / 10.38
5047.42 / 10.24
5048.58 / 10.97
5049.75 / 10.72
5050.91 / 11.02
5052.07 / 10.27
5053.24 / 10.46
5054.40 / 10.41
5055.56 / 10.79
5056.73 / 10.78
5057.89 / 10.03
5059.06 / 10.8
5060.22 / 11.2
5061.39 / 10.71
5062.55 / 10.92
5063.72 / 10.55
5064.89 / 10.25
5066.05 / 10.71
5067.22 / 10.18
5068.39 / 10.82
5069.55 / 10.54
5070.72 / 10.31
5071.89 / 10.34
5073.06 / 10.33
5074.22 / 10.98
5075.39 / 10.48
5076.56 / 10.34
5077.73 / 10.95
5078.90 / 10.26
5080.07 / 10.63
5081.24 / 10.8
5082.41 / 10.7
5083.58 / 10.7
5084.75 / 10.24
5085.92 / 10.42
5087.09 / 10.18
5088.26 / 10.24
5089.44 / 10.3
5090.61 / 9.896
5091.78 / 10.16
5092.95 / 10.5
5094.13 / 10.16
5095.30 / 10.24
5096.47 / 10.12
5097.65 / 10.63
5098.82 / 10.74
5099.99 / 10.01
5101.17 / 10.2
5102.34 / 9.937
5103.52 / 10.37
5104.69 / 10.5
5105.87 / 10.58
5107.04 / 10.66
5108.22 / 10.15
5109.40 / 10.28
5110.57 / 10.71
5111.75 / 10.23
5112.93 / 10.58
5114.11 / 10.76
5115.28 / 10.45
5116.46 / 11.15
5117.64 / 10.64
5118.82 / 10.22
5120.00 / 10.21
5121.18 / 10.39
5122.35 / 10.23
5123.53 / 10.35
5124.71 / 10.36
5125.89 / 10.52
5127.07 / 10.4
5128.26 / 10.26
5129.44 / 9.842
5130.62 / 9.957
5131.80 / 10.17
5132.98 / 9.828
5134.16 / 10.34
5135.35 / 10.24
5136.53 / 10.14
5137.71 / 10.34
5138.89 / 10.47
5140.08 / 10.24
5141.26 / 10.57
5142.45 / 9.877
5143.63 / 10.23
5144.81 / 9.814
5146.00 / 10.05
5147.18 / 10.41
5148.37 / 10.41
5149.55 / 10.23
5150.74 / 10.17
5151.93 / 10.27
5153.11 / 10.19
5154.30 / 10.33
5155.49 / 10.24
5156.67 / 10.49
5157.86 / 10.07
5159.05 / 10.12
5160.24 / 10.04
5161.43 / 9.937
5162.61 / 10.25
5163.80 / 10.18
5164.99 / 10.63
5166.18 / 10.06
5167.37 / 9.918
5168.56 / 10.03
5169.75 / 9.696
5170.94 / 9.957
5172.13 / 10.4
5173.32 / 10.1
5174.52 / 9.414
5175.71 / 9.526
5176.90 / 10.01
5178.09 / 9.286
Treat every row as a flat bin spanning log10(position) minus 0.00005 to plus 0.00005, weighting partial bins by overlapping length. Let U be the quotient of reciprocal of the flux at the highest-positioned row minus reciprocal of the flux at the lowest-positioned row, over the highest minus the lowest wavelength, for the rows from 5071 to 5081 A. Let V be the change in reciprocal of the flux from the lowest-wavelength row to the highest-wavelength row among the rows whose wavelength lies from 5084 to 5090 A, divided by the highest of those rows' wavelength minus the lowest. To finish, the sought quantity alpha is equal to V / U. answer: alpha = 0.4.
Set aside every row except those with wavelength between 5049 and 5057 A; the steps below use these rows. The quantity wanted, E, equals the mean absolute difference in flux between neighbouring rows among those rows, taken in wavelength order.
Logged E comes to 0.280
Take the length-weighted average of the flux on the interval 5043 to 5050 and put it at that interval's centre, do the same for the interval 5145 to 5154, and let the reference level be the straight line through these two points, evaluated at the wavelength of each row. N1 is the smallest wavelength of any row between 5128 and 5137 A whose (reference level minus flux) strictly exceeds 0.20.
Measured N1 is 5129.44 A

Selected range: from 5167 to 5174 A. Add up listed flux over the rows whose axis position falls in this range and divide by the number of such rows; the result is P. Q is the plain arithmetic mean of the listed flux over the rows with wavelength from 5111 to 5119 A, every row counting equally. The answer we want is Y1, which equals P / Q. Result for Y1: 0.95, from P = 10.0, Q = 10.6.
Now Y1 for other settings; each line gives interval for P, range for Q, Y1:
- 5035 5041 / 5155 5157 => 1.01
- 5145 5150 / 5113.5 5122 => 0.97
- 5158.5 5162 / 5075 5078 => 0.95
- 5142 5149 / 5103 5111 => 0.97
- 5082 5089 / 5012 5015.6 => 0.97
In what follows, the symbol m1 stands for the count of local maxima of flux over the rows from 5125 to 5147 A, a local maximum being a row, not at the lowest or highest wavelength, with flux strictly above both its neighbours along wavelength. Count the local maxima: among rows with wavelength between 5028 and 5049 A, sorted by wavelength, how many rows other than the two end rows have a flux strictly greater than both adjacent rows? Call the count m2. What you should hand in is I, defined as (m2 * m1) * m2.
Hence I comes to 125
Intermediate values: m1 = 5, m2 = 5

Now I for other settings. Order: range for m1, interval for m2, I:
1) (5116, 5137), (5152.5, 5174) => 196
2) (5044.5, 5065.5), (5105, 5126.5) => 175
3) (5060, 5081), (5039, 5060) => 216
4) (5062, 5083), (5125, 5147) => 150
